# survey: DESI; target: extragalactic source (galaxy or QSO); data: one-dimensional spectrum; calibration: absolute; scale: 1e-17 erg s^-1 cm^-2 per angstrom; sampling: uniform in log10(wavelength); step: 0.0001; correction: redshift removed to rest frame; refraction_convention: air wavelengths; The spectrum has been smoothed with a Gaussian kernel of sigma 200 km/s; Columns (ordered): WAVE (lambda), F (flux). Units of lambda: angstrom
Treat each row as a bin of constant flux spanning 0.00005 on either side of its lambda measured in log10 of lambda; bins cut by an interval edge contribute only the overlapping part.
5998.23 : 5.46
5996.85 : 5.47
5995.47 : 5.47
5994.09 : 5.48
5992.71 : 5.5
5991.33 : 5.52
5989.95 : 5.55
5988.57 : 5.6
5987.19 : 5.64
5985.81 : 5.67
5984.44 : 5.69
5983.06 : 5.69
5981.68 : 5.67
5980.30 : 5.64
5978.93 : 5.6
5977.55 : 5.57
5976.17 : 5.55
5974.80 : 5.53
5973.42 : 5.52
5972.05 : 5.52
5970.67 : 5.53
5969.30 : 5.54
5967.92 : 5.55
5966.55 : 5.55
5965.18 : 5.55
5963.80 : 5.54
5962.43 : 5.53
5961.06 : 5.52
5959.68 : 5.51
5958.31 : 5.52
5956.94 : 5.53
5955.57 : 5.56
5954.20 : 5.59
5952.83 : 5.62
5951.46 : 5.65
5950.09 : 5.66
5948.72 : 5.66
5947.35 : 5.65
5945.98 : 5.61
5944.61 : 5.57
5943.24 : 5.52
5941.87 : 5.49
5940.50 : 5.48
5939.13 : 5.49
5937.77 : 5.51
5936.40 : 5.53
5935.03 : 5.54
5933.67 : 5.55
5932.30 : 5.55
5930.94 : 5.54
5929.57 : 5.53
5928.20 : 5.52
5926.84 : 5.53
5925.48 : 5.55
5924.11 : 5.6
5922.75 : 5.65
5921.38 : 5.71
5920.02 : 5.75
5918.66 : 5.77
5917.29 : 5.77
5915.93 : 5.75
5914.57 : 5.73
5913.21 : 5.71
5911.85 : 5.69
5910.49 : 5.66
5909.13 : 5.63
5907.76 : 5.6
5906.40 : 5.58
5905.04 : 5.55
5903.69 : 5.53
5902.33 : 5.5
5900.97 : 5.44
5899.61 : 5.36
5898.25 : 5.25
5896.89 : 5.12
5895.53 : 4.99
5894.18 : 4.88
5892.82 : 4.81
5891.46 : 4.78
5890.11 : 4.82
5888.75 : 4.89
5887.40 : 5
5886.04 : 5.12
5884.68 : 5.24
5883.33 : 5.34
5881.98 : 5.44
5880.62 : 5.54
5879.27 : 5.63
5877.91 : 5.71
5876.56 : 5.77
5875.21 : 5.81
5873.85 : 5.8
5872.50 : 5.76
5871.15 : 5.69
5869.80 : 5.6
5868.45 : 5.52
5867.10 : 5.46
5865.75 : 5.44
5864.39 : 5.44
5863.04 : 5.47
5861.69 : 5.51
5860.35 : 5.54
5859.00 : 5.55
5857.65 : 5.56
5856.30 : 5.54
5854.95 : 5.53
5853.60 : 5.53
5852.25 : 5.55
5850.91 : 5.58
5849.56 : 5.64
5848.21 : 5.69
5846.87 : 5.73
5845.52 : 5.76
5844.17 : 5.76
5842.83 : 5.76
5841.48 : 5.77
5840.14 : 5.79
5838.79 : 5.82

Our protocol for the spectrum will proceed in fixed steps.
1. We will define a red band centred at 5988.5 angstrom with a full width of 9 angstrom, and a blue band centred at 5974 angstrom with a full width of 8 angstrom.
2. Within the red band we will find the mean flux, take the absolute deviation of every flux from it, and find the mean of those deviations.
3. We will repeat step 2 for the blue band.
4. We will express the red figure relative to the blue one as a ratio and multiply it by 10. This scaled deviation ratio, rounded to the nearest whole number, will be 40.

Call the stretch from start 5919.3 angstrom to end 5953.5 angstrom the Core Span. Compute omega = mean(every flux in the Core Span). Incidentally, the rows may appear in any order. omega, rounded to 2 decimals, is 5.58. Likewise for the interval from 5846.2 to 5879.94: 5.60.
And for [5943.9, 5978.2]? 5.57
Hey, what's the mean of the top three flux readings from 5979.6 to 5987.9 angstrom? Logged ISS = 5.68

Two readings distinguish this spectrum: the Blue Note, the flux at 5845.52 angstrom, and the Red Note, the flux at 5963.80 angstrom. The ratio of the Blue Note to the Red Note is 1.040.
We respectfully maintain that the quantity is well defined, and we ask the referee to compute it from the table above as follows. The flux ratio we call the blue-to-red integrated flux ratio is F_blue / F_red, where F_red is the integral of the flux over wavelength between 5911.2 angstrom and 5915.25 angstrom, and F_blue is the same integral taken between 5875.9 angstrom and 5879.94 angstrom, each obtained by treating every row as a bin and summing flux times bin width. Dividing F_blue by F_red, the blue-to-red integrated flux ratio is 0.99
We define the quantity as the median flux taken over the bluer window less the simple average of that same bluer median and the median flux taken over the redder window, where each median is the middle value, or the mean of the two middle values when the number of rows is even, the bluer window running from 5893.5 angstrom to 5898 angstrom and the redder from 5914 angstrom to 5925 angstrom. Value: -0.4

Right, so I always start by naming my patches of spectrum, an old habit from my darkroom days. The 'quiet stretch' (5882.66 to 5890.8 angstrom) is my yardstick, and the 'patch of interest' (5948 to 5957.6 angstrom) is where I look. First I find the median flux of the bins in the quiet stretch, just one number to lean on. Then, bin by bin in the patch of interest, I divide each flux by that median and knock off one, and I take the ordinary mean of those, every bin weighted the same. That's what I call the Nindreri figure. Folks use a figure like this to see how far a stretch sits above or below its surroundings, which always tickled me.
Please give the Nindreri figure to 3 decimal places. 0.109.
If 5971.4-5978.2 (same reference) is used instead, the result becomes 0.094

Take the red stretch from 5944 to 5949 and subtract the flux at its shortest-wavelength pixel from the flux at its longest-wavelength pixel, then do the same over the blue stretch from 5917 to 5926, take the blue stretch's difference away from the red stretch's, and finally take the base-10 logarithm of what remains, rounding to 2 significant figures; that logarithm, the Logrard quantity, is -0.51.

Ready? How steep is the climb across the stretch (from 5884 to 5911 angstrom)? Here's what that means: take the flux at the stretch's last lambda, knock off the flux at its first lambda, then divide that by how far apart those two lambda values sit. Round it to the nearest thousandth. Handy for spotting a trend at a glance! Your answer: 0.016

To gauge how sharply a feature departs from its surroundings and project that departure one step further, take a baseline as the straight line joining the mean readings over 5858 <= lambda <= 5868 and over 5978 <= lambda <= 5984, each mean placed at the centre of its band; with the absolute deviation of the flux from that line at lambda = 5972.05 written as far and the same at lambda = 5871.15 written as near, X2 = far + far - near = 0.04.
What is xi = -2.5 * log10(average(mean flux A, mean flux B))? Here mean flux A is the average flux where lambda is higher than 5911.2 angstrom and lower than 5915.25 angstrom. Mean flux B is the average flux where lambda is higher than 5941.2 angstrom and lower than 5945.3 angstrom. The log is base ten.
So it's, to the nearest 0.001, -1.874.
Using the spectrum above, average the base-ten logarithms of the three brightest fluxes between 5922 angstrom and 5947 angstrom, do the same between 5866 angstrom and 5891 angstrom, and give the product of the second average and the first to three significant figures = 0.572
